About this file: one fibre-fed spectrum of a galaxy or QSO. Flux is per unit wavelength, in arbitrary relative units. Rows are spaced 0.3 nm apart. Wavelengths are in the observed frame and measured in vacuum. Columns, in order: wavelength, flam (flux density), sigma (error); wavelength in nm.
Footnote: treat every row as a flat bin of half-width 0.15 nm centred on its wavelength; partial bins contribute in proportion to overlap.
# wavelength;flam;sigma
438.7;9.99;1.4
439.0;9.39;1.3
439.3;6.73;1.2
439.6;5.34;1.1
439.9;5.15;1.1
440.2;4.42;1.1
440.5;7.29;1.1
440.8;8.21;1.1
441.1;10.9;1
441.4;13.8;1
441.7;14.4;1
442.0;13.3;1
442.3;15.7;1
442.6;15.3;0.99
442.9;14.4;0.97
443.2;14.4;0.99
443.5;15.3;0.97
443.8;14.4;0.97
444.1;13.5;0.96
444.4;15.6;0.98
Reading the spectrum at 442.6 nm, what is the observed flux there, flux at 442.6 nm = 15.3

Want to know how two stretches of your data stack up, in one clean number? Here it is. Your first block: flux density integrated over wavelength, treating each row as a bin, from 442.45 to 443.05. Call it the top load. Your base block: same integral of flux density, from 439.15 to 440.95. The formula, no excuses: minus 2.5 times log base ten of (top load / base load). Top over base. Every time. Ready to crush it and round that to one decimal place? 0.2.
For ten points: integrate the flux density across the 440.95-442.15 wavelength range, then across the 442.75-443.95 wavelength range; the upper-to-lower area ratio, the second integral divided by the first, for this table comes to 1.1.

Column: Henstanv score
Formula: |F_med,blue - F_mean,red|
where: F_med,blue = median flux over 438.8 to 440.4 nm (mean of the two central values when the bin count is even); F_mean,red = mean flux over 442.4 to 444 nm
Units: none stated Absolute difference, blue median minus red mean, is 9.4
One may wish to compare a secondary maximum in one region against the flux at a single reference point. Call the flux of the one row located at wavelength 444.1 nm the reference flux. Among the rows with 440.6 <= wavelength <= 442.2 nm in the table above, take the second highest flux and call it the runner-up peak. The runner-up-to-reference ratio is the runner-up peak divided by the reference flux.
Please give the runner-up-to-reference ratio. 1.02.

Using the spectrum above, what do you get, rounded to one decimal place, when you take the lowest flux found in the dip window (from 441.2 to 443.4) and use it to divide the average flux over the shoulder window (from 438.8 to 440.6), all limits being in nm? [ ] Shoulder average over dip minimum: 0.5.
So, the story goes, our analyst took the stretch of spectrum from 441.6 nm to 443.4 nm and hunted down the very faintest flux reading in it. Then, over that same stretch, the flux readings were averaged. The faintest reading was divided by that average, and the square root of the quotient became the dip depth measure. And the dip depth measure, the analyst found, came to 0.95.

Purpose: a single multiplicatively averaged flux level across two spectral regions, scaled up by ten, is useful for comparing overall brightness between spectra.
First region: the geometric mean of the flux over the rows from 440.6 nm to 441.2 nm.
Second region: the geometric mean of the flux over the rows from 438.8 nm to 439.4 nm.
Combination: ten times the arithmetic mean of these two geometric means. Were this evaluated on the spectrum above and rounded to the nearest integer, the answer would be 87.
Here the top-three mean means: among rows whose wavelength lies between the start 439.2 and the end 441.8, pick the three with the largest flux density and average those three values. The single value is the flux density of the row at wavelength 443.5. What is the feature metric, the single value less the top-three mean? 2.27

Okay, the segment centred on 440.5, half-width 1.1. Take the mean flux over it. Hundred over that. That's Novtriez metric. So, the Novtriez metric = 13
